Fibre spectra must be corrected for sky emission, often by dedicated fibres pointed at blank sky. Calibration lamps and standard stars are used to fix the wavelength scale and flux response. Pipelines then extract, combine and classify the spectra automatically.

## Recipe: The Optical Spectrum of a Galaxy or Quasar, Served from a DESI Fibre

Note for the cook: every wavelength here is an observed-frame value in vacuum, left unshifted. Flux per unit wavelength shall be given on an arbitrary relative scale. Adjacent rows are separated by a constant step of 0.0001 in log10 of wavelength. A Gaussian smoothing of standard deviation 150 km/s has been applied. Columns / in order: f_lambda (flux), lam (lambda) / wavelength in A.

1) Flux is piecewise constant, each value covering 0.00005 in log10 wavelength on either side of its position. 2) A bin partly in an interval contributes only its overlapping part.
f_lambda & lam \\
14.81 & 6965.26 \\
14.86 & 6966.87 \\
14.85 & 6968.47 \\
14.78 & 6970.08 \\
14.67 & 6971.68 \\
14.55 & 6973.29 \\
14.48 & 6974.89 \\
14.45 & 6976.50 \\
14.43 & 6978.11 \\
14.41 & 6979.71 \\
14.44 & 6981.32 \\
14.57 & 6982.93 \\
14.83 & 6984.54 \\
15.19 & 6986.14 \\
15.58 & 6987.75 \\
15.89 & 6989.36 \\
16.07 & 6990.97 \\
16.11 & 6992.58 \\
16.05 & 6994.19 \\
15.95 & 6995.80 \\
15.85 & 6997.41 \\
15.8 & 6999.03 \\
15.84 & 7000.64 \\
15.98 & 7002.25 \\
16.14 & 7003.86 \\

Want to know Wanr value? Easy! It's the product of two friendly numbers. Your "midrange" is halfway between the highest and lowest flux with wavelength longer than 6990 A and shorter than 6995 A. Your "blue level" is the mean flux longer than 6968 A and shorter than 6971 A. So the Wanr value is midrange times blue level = 238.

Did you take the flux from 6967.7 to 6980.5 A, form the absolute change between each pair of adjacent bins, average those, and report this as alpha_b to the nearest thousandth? 0.063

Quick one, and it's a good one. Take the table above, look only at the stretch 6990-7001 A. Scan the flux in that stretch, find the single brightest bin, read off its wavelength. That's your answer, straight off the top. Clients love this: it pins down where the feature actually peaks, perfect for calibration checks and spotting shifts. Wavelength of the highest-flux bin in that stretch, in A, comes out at 6992.58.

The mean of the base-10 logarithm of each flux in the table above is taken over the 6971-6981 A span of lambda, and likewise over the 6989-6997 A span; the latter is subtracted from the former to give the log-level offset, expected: -0.04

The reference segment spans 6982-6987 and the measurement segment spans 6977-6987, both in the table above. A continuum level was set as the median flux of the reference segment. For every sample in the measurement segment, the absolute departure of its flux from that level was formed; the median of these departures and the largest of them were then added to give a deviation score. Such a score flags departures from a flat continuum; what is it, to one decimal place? 0.8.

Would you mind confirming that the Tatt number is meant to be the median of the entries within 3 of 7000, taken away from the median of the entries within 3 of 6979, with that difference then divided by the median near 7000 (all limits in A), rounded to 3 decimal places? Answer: -0.089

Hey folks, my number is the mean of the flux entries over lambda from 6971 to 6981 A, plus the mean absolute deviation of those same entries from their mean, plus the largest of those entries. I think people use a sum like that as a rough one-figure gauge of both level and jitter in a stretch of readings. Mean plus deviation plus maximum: 29.2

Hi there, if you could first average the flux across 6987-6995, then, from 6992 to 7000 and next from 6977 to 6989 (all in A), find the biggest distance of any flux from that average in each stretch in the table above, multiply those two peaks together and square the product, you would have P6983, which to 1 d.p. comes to 0.1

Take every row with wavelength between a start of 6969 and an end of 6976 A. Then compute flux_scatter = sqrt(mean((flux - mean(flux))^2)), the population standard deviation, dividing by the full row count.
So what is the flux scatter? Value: 0.11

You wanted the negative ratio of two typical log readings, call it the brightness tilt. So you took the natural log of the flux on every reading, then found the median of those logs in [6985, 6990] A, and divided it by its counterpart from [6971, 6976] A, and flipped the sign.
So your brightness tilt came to -1.03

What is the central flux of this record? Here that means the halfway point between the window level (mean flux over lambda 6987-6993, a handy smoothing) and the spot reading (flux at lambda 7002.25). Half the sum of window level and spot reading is 15.9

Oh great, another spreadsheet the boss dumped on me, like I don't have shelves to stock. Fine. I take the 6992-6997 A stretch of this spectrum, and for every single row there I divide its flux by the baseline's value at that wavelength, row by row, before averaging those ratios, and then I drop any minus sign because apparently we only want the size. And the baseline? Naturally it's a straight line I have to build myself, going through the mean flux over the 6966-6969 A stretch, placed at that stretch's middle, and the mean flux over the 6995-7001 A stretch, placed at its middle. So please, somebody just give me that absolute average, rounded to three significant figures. 1.02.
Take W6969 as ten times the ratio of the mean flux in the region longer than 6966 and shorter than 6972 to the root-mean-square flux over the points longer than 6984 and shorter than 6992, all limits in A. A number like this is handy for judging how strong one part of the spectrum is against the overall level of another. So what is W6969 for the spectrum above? 9.53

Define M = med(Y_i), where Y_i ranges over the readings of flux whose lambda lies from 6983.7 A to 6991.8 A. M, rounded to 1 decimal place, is 15.6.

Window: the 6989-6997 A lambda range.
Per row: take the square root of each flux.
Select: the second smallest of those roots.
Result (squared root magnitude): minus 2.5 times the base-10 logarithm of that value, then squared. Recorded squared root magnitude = 2.26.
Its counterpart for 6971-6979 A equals 2.10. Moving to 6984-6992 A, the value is 2.18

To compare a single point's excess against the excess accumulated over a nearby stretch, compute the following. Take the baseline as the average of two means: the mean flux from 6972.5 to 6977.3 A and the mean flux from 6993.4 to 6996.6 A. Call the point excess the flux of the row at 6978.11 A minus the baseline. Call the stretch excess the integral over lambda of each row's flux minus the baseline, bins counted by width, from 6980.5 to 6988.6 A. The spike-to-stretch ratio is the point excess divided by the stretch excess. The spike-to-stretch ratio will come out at 0.3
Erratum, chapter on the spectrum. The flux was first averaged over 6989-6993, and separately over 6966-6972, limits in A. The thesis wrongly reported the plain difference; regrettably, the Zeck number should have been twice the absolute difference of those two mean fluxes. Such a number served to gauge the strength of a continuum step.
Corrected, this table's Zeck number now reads 2.5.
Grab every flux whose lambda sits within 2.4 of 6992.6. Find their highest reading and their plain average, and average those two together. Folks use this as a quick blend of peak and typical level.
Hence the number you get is 16.1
